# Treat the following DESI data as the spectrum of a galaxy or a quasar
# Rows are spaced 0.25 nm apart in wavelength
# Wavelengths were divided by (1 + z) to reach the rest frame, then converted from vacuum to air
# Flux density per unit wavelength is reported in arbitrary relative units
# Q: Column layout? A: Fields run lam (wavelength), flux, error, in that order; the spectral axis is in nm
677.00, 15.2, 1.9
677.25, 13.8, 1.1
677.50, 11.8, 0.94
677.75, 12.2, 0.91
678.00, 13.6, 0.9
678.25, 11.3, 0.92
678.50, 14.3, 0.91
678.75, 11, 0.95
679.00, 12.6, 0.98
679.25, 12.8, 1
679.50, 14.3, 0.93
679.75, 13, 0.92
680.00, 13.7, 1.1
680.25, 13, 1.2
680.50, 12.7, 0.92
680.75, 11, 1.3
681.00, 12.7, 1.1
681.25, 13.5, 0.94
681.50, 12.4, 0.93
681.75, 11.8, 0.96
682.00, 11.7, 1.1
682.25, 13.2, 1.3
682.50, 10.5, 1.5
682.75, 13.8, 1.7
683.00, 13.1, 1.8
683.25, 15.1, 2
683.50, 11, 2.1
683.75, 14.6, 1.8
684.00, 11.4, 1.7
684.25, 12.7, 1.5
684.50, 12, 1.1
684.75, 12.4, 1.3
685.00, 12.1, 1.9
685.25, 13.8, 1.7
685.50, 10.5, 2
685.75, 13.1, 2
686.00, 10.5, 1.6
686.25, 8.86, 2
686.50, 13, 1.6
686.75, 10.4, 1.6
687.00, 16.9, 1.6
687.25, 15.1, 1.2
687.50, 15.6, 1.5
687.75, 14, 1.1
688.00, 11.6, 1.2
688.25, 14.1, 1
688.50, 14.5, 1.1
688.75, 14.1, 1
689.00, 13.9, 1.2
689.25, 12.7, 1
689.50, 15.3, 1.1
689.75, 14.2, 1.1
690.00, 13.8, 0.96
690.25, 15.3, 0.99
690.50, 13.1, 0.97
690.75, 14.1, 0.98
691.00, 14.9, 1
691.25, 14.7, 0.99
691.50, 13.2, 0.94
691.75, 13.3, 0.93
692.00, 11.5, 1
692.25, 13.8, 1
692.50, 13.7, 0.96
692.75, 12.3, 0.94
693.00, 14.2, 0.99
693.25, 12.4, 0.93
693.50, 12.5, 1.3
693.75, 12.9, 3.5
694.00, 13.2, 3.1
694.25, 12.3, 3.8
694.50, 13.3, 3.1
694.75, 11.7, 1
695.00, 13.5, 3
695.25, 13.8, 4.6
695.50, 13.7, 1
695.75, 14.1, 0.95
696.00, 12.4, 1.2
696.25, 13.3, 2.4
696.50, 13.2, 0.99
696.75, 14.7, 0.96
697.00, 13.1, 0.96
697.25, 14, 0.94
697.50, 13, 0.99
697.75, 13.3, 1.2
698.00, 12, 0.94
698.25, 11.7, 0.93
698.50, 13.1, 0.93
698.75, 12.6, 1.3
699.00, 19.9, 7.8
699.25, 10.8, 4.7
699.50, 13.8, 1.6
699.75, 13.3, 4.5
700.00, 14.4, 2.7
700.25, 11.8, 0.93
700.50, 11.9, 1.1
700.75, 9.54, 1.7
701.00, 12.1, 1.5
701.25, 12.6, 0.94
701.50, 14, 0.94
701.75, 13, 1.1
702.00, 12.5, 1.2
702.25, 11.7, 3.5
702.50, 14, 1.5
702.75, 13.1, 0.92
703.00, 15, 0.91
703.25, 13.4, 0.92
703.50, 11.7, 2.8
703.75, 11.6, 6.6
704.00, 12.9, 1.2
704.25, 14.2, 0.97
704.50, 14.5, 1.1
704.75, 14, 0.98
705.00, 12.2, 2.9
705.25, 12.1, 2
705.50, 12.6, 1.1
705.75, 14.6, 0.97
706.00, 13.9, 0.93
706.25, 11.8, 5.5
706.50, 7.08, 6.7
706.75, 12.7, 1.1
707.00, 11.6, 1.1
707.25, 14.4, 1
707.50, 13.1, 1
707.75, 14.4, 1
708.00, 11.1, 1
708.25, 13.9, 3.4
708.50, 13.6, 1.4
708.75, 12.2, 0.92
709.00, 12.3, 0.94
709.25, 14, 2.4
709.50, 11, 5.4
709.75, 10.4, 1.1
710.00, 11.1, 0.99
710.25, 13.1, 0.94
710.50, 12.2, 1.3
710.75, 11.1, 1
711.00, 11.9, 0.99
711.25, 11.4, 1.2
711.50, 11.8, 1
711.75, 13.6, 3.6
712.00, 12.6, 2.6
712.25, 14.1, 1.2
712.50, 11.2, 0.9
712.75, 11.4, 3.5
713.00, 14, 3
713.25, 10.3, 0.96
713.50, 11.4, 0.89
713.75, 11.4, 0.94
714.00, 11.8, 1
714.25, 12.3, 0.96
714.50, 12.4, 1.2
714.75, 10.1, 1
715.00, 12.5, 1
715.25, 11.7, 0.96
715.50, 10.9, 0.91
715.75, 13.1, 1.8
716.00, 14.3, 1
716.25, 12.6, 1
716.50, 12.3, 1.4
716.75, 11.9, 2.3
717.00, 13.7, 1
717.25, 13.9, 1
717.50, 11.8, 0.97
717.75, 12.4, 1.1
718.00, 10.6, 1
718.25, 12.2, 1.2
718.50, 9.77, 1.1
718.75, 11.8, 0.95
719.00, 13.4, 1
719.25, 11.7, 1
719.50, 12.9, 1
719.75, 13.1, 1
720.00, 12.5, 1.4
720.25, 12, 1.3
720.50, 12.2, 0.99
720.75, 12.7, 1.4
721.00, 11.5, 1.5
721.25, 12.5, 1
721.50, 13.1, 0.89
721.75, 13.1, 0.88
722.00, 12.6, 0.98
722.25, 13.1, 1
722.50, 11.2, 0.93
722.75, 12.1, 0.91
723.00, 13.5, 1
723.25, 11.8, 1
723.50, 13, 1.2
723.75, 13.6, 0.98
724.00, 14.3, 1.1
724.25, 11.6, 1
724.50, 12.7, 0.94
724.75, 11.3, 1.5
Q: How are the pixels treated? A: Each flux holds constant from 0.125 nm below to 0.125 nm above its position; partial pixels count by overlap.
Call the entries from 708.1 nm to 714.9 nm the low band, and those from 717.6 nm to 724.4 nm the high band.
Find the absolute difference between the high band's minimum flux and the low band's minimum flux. 0.3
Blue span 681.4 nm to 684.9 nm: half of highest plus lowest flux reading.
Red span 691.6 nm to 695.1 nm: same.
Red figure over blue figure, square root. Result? 1.00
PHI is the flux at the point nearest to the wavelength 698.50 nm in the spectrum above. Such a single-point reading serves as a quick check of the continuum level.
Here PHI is 13.1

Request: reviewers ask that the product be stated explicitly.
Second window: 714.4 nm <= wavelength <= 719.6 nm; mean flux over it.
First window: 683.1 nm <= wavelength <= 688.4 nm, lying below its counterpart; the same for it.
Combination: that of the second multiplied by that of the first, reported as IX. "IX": 156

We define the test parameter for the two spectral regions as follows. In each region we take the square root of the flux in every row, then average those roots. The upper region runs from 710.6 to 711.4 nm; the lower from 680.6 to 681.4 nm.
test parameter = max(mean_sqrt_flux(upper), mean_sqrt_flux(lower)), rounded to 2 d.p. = 3.52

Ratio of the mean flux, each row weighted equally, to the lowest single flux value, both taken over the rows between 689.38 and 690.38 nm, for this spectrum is 1.06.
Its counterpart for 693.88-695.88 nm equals 1.13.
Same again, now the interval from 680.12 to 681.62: 1.14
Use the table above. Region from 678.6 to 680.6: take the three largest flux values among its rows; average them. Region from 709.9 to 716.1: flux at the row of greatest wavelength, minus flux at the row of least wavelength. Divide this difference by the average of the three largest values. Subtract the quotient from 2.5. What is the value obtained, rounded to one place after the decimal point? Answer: 2.3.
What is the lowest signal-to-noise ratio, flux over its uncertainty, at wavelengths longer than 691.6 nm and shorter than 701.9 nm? 2.3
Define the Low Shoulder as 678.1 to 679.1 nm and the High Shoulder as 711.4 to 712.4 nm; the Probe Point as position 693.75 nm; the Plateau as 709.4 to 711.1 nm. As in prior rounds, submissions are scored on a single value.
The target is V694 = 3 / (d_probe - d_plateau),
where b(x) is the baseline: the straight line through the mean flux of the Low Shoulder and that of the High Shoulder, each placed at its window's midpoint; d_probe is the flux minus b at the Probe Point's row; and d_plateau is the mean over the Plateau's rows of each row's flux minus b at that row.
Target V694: 2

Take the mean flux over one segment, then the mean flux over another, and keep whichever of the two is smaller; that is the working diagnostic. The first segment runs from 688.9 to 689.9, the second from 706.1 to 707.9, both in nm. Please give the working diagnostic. 12.2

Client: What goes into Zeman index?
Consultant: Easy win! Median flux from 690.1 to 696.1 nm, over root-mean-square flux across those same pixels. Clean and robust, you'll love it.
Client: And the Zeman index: 1.00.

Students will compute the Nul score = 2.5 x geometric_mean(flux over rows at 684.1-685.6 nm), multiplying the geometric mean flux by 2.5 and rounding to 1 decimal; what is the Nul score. 30.5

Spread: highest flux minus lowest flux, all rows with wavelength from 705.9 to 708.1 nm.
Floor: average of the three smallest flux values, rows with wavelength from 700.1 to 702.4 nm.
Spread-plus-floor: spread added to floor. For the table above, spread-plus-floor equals 18.3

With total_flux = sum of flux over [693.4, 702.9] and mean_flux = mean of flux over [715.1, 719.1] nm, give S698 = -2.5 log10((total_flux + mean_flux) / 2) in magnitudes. -6.0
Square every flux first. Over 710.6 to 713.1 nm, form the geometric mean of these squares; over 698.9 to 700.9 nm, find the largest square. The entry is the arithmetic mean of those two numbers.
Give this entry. 273.2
